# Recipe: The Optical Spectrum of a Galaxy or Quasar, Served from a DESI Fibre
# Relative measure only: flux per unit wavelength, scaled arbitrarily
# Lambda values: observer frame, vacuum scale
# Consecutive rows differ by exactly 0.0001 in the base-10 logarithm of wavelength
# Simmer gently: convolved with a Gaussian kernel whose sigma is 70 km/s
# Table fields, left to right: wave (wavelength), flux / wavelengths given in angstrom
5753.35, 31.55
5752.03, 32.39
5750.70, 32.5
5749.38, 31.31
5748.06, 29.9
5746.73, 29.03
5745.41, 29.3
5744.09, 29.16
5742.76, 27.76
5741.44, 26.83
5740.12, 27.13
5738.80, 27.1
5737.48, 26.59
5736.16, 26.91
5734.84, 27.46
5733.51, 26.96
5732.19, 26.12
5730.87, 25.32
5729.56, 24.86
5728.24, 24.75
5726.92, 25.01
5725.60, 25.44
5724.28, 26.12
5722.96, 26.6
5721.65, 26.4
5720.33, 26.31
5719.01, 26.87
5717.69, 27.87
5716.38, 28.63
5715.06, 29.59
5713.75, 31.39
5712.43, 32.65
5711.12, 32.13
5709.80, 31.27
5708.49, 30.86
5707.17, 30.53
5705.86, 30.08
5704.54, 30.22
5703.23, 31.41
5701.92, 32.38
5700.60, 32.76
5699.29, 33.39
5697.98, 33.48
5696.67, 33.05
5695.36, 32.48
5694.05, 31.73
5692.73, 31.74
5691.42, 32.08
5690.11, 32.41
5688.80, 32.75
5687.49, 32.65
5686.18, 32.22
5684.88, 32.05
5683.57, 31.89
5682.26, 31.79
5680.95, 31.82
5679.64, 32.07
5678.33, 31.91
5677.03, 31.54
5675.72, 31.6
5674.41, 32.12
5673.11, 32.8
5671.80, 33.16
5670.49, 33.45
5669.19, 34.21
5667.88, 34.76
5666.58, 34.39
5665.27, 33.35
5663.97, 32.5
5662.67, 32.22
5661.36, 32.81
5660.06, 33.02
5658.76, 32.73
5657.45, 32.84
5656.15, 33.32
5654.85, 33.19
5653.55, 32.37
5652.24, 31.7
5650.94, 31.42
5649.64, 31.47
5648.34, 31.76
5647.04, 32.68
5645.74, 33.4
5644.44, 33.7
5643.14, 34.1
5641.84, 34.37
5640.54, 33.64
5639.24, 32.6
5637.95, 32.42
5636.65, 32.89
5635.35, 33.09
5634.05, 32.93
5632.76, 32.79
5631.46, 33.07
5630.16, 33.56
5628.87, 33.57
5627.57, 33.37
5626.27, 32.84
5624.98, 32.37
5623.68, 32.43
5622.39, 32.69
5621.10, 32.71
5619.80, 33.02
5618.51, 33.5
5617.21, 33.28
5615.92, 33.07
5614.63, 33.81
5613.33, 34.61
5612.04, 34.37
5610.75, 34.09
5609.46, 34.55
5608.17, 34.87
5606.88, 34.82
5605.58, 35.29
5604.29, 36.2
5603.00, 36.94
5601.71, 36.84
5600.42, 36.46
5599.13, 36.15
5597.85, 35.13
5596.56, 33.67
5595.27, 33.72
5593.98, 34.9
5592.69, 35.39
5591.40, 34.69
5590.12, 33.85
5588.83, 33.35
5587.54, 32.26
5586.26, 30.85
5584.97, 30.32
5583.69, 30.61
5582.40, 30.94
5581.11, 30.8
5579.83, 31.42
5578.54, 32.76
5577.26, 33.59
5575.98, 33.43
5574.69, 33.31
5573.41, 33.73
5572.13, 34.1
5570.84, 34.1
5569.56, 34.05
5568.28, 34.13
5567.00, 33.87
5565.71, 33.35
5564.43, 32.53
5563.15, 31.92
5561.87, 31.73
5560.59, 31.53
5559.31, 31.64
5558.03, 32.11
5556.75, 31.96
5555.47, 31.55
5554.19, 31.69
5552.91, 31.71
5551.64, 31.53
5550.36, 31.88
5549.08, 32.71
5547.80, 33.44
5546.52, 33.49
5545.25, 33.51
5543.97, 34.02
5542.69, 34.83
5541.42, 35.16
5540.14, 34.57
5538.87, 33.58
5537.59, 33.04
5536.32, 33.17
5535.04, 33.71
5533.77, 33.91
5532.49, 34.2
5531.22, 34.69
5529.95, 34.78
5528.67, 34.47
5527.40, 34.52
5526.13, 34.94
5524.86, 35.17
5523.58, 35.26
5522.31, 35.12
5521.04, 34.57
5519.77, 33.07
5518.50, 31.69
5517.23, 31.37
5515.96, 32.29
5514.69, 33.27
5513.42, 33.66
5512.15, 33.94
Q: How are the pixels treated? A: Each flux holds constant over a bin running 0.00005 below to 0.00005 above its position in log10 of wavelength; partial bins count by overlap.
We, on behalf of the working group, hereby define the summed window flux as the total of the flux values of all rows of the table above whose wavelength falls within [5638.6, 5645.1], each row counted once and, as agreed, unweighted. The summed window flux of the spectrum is 168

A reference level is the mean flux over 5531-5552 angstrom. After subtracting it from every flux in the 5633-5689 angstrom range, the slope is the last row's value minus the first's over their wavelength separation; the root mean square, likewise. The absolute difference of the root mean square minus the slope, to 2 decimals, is 1.22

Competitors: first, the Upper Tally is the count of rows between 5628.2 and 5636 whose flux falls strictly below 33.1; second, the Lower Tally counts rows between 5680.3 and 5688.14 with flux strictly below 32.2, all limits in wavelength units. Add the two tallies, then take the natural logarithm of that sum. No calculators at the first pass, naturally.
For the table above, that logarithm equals 2.1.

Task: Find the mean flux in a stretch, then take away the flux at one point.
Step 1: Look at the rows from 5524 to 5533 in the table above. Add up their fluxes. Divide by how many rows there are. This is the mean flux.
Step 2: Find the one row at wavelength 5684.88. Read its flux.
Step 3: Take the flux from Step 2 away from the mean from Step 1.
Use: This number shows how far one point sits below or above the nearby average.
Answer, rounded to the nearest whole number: 3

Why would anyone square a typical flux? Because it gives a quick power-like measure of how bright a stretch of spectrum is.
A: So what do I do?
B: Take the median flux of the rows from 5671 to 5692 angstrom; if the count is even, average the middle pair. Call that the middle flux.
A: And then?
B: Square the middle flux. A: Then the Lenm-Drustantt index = 1029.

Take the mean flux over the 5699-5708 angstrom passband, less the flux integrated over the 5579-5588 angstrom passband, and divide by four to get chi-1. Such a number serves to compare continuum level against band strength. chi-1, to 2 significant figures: -62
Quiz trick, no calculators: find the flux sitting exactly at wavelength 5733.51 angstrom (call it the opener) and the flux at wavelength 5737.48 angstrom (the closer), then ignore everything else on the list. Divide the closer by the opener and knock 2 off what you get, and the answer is -1.014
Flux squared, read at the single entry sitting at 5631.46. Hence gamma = 1094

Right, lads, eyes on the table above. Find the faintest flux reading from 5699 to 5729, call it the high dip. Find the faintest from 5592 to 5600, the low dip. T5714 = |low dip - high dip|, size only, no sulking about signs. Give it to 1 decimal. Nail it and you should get 8.9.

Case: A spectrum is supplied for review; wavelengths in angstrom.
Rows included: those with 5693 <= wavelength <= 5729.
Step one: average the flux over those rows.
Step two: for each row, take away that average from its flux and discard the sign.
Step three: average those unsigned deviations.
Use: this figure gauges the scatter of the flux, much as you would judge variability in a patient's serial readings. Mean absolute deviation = 2.50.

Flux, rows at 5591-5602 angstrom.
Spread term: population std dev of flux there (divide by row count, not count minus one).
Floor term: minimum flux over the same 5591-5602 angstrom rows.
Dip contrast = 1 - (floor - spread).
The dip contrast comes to -31.6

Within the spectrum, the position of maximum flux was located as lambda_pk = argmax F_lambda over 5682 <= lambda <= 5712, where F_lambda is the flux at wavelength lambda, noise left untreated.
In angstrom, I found 5697.98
